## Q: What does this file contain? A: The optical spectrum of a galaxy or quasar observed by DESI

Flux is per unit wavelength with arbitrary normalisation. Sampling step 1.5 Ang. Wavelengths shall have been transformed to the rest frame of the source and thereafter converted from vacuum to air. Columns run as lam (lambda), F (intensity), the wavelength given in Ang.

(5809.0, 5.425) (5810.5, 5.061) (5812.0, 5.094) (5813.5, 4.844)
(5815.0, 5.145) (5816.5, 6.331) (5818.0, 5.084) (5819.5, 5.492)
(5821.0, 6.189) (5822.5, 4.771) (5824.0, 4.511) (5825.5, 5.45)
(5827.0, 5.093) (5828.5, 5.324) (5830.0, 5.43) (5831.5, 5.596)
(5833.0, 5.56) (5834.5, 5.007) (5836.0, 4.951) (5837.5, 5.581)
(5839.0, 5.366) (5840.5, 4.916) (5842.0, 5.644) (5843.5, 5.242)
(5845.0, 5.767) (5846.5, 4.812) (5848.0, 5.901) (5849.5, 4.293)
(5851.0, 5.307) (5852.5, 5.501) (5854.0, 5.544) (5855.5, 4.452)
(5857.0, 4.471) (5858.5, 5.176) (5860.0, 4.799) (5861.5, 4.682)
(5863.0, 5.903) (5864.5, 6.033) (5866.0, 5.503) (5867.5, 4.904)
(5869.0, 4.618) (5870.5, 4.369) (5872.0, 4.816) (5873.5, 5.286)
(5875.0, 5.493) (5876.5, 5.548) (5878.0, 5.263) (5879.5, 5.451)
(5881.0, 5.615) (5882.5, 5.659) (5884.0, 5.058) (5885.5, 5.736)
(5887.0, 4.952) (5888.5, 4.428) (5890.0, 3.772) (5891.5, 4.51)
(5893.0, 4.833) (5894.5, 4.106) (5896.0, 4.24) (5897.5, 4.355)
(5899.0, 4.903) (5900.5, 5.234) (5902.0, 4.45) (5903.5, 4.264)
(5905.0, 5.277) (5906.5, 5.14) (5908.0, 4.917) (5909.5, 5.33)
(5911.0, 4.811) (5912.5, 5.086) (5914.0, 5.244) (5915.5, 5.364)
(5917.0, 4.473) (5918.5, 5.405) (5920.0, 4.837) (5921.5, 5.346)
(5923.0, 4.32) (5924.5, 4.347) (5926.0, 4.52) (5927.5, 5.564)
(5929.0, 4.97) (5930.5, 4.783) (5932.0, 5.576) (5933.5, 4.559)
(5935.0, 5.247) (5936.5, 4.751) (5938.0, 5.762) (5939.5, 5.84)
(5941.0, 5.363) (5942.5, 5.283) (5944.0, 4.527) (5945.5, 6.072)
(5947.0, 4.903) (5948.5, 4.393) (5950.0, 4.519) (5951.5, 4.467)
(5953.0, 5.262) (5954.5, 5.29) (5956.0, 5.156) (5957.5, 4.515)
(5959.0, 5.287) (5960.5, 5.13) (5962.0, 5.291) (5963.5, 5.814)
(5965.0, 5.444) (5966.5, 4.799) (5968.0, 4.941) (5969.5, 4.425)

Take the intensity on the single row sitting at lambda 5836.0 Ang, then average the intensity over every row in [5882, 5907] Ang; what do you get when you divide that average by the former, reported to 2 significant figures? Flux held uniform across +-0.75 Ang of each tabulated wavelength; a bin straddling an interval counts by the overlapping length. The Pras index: 0.96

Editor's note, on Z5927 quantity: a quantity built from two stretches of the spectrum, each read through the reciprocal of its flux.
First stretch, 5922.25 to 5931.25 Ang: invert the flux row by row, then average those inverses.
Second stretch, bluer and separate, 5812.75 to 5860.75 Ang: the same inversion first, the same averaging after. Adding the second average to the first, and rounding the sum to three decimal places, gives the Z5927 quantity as 0.405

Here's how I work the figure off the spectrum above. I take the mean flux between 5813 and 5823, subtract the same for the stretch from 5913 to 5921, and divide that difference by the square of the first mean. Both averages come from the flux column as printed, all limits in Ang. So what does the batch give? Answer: 0.012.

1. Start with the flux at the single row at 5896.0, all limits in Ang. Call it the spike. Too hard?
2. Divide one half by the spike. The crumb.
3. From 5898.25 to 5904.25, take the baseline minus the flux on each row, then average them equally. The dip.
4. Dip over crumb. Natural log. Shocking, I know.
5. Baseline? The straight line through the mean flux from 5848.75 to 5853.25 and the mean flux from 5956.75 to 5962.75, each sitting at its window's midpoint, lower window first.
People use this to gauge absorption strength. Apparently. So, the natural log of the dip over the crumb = 1.0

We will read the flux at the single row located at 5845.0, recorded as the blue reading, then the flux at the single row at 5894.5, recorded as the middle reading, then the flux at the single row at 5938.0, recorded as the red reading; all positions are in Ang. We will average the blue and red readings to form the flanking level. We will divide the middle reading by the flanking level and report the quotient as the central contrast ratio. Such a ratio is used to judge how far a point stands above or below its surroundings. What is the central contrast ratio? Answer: 0.71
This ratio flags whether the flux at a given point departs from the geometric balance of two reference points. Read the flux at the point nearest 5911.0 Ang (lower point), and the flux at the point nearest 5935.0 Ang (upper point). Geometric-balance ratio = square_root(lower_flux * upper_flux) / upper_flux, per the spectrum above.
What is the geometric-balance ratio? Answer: 0.96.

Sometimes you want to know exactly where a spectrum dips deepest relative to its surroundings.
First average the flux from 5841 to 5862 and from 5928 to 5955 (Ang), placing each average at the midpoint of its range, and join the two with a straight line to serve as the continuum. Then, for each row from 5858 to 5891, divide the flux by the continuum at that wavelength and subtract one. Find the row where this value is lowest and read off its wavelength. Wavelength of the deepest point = 5890.0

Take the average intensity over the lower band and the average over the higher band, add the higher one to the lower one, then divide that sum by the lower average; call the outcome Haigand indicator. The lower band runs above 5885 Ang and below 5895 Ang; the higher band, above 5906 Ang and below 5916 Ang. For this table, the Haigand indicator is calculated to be 2.11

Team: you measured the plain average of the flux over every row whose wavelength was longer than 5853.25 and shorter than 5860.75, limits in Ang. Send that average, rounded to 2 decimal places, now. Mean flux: 4.89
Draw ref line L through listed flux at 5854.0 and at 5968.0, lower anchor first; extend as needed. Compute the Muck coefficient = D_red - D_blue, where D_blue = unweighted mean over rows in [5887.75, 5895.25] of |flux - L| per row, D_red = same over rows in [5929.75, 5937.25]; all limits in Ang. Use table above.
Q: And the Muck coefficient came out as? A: -0.6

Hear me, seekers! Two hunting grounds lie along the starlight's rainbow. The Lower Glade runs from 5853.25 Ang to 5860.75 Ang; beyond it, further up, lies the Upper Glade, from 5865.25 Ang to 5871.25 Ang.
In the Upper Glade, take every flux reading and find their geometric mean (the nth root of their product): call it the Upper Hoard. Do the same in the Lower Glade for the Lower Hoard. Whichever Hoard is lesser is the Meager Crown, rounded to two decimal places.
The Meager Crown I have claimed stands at 4.83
